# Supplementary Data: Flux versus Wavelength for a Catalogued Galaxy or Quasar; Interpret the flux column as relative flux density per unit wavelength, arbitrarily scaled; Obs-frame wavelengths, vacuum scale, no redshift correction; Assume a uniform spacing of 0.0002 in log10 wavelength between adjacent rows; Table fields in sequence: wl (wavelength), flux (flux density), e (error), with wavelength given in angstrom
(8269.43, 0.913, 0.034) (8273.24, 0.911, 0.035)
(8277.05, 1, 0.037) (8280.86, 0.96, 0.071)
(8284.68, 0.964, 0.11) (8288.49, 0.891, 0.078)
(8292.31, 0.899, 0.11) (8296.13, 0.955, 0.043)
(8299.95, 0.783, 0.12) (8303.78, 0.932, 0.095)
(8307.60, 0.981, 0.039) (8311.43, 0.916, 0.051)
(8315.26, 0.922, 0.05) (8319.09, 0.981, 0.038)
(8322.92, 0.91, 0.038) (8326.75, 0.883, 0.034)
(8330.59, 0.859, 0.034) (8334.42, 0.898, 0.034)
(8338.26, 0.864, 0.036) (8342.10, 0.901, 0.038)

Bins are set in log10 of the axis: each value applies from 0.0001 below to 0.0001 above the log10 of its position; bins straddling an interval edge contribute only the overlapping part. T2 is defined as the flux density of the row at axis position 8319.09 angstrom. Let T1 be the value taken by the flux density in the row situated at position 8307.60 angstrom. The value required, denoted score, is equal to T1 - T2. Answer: 0.00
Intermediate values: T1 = 0.981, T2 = 0.981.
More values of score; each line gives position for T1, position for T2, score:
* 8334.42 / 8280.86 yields -0.06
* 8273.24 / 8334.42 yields 0.01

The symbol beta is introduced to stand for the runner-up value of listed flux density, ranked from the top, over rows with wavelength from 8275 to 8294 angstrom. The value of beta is 0.964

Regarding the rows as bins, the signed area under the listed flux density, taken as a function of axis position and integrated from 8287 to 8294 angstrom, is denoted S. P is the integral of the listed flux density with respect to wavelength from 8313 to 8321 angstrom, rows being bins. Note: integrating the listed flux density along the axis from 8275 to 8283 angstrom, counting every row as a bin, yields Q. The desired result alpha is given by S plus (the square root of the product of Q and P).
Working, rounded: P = 7.60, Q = 7.8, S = 6.3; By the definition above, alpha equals 14.0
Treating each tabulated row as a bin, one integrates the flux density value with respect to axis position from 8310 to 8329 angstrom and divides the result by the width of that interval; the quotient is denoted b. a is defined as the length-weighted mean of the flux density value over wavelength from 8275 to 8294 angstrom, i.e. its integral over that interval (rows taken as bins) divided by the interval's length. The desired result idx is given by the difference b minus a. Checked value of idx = -0.022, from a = 0.943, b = 0.921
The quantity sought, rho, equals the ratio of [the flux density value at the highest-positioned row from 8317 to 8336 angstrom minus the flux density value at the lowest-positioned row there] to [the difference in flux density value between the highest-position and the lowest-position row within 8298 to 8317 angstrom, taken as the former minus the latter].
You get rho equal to -0.6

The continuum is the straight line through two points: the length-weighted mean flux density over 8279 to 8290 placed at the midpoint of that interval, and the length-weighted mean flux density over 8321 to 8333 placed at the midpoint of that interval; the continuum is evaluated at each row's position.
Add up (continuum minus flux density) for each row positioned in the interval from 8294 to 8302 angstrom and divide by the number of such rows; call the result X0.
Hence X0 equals 0.054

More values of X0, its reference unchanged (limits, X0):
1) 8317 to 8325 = -0.053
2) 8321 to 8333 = 0.002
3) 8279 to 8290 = 0.001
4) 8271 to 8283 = -0.007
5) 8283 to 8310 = 0.010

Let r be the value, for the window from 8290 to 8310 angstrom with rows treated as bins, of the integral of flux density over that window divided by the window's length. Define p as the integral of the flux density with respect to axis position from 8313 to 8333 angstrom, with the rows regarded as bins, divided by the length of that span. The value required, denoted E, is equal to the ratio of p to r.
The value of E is 1.00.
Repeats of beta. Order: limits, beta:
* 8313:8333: 0.922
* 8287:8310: 0.955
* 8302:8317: 0.932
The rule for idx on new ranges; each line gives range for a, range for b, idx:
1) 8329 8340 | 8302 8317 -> 0.063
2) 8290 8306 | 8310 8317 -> 0.025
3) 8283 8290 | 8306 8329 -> 0.001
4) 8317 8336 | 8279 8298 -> 0.027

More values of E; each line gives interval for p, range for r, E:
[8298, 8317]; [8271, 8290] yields 0.96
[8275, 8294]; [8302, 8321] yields 1.00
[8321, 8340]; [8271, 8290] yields 0.93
